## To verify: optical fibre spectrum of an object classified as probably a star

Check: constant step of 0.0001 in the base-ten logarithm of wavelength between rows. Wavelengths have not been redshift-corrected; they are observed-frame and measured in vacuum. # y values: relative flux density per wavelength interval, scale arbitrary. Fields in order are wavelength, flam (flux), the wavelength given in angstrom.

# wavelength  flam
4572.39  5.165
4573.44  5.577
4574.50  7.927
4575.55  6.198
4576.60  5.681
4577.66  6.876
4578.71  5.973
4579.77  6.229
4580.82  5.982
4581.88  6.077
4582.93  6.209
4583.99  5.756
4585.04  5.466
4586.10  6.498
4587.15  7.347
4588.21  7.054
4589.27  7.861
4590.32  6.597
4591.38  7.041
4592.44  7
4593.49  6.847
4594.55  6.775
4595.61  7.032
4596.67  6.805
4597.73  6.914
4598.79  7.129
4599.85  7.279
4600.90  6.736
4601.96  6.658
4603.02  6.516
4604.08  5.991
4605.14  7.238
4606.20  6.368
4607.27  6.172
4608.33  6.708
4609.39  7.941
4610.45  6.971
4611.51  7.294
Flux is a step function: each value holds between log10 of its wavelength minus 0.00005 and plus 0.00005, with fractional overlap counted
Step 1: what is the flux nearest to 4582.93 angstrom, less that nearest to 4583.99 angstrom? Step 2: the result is 0.5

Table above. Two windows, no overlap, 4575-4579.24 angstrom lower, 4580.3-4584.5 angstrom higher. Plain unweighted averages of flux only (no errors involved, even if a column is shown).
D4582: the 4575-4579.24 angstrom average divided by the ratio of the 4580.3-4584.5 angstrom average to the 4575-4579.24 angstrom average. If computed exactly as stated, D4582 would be 6.4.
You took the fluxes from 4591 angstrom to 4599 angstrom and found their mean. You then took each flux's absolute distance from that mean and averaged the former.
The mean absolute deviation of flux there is 0.11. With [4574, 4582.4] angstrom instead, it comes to 0.52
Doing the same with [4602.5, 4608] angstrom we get 0.34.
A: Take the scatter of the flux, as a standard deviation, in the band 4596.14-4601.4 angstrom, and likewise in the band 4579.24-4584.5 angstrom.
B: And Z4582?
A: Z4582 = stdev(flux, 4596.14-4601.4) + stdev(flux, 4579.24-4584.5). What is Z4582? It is 0.4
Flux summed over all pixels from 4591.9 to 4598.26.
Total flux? 41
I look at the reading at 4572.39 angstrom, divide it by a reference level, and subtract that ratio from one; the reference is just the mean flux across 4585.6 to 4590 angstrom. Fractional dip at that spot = 0.28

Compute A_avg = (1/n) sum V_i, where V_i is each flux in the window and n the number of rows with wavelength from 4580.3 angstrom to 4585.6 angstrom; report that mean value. 5.9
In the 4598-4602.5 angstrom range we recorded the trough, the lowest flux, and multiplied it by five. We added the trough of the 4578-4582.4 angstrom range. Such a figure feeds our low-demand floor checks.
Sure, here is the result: 39.3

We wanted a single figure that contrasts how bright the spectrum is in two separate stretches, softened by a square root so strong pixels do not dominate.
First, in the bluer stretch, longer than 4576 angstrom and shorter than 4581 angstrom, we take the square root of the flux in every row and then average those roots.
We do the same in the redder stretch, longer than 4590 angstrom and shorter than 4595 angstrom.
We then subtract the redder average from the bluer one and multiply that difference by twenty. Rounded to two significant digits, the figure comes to -2.8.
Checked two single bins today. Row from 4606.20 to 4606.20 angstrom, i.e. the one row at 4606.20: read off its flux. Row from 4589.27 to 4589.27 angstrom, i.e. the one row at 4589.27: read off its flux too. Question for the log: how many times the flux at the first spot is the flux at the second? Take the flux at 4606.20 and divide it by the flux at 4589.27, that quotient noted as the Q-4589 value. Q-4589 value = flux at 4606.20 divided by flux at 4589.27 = 0.81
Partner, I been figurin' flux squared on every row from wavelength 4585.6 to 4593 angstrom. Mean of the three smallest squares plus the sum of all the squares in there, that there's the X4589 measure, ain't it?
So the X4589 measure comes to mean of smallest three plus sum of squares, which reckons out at 395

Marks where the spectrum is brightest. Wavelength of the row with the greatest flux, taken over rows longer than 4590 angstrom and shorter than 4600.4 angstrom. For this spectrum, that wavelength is 4599.85 angstrom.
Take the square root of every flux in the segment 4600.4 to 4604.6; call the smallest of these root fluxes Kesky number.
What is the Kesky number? 2.45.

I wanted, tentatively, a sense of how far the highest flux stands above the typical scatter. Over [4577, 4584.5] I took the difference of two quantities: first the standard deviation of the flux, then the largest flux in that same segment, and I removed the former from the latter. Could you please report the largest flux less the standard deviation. 6.5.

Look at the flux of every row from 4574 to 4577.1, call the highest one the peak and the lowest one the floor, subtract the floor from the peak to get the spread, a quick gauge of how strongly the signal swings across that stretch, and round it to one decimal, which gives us 2.2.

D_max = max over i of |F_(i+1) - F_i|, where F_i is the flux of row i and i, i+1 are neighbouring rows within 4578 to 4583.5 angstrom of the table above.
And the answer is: 0.26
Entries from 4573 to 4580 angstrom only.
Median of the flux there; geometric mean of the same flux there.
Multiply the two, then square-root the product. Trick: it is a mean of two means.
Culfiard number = 6.25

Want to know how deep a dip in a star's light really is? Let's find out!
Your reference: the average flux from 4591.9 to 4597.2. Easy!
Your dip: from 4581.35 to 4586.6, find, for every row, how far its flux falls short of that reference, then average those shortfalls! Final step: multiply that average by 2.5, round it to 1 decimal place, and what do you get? 2.2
